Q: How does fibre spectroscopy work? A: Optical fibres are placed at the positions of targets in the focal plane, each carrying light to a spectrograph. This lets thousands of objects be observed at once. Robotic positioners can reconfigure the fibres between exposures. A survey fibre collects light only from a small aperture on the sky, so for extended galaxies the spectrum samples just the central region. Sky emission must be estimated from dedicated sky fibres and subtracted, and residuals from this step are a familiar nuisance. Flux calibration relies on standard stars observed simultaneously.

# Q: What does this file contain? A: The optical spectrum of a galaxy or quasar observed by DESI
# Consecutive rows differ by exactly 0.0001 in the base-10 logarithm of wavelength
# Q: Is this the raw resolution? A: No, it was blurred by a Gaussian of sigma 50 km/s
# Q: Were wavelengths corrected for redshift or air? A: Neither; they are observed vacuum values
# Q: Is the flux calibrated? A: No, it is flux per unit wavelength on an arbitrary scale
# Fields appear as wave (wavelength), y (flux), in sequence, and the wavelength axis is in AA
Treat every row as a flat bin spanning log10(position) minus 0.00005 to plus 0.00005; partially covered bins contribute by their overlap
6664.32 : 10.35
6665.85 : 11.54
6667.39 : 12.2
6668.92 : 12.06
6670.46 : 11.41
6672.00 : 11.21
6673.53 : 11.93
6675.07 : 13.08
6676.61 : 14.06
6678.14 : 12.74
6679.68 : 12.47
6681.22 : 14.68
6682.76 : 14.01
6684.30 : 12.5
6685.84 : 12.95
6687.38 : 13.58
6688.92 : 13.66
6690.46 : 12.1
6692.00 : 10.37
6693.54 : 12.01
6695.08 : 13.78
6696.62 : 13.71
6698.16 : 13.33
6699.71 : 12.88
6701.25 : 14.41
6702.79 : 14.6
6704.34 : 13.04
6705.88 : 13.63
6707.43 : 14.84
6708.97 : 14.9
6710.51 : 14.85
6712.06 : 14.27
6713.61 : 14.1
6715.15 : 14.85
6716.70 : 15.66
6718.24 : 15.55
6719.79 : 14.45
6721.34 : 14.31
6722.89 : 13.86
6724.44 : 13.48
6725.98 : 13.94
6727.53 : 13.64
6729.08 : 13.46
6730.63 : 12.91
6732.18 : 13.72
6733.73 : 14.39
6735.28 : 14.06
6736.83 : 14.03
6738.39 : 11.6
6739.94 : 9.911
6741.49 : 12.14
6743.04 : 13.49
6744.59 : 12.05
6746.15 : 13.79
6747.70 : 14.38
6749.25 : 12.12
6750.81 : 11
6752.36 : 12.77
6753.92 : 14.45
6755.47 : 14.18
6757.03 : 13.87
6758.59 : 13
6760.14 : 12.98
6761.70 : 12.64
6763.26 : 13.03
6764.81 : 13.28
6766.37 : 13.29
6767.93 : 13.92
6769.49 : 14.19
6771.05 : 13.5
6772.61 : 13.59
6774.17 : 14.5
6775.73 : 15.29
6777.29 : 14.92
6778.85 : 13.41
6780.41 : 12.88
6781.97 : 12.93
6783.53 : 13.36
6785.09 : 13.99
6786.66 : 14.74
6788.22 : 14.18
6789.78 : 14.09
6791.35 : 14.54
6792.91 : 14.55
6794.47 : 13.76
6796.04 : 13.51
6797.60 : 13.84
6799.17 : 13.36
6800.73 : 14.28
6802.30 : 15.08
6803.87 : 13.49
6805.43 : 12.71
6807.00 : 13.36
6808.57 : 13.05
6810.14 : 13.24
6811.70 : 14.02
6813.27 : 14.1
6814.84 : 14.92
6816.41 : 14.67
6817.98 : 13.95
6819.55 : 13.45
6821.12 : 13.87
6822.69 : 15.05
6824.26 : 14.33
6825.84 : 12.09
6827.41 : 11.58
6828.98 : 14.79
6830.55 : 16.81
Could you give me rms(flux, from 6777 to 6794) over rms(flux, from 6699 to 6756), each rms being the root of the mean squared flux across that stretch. 1.02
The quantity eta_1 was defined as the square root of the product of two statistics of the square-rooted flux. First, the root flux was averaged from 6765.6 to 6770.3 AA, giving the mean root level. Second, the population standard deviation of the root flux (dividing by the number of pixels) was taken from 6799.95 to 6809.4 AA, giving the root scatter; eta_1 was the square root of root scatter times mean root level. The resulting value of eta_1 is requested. 0.63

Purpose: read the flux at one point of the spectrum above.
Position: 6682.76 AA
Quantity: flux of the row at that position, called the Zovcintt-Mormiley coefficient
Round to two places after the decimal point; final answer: 14.01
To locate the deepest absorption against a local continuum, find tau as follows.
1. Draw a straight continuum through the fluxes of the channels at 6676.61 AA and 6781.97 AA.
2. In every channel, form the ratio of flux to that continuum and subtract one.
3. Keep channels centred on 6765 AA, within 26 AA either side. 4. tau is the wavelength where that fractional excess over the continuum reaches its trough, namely 6739.94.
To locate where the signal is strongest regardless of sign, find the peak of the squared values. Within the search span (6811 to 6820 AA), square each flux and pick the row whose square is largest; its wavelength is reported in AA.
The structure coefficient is 6814.84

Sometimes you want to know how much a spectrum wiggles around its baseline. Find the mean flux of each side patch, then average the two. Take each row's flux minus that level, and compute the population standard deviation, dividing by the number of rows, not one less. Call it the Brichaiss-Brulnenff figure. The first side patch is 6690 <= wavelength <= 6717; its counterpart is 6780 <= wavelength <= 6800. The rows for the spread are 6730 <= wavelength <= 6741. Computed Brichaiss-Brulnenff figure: 1.5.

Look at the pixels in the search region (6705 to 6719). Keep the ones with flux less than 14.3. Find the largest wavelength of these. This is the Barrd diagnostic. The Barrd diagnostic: 6713.61 AA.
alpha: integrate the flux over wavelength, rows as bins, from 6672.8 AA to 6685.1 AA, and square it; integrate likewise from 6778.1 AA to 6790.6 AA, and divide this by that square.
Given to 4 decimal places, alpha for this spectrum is 0.0065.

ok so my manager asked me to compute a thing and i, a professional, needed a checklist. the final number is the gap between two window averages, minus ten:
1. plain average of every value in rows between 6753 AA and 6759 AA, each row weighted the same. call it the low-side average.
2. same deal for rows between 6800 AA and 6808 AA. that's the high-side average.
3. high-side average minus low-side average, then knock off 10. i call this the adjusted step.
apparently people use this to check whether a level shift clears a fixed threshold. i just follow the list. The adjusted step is -10.1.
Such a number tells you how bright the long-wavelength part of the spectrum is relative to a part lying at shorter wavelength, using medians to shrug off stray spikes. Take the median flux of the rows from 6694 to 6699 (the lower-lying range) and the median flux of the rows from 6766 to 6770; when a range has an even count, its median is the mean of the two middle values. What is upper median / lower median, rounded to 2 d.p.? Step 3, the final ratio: 1.02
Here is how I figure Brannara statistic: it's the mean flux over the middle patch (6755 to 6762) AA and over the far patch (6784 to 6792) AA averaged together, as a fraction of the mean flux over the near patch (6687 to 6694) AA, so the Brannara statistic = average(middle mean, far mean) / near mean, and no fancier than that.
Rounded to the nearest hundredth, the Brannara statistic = 1.12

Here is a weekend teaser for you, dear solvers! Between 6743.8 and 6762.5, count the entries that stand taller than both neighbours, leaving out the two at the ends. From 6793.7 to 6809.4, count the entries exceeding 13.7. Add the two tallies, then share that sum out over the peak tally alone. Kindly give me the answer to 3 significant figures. 3.00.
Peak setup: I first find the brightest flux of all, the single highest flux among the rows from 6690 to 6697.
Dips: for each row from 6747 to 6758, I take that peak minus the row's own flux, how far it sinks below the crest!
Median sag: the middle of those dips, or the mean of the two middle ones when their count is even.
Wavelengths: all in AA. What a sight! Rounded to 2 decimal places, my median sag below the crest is -0.09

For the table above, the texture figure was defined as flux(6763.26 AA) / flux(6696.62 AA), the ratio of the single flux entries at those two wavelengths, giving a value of 0.950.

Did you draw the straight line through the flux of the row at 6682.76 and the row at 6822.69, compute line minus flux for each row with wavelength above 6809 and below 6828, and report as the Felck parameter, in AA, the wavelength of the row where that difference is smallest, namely 6822.69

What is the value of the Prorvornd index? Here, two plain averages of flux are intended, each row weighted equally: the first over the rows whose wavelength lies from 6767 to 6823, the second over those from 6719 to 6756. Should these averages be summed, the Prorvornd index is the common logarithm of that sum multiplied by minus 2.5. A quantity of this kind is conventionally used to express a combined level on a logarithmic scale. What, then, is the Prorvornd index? -3.59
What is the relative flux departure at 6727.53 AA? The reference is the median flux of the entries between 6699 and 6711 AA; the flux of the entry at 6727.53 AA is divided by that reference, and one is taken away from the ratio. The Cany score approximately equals -0.06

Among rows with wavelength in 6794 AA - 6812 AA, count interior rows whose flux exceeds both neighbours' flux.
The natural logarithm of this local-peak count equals 1.10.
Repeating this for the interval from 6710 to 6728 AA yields 0.69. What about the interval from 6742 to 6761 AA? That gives 0.69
